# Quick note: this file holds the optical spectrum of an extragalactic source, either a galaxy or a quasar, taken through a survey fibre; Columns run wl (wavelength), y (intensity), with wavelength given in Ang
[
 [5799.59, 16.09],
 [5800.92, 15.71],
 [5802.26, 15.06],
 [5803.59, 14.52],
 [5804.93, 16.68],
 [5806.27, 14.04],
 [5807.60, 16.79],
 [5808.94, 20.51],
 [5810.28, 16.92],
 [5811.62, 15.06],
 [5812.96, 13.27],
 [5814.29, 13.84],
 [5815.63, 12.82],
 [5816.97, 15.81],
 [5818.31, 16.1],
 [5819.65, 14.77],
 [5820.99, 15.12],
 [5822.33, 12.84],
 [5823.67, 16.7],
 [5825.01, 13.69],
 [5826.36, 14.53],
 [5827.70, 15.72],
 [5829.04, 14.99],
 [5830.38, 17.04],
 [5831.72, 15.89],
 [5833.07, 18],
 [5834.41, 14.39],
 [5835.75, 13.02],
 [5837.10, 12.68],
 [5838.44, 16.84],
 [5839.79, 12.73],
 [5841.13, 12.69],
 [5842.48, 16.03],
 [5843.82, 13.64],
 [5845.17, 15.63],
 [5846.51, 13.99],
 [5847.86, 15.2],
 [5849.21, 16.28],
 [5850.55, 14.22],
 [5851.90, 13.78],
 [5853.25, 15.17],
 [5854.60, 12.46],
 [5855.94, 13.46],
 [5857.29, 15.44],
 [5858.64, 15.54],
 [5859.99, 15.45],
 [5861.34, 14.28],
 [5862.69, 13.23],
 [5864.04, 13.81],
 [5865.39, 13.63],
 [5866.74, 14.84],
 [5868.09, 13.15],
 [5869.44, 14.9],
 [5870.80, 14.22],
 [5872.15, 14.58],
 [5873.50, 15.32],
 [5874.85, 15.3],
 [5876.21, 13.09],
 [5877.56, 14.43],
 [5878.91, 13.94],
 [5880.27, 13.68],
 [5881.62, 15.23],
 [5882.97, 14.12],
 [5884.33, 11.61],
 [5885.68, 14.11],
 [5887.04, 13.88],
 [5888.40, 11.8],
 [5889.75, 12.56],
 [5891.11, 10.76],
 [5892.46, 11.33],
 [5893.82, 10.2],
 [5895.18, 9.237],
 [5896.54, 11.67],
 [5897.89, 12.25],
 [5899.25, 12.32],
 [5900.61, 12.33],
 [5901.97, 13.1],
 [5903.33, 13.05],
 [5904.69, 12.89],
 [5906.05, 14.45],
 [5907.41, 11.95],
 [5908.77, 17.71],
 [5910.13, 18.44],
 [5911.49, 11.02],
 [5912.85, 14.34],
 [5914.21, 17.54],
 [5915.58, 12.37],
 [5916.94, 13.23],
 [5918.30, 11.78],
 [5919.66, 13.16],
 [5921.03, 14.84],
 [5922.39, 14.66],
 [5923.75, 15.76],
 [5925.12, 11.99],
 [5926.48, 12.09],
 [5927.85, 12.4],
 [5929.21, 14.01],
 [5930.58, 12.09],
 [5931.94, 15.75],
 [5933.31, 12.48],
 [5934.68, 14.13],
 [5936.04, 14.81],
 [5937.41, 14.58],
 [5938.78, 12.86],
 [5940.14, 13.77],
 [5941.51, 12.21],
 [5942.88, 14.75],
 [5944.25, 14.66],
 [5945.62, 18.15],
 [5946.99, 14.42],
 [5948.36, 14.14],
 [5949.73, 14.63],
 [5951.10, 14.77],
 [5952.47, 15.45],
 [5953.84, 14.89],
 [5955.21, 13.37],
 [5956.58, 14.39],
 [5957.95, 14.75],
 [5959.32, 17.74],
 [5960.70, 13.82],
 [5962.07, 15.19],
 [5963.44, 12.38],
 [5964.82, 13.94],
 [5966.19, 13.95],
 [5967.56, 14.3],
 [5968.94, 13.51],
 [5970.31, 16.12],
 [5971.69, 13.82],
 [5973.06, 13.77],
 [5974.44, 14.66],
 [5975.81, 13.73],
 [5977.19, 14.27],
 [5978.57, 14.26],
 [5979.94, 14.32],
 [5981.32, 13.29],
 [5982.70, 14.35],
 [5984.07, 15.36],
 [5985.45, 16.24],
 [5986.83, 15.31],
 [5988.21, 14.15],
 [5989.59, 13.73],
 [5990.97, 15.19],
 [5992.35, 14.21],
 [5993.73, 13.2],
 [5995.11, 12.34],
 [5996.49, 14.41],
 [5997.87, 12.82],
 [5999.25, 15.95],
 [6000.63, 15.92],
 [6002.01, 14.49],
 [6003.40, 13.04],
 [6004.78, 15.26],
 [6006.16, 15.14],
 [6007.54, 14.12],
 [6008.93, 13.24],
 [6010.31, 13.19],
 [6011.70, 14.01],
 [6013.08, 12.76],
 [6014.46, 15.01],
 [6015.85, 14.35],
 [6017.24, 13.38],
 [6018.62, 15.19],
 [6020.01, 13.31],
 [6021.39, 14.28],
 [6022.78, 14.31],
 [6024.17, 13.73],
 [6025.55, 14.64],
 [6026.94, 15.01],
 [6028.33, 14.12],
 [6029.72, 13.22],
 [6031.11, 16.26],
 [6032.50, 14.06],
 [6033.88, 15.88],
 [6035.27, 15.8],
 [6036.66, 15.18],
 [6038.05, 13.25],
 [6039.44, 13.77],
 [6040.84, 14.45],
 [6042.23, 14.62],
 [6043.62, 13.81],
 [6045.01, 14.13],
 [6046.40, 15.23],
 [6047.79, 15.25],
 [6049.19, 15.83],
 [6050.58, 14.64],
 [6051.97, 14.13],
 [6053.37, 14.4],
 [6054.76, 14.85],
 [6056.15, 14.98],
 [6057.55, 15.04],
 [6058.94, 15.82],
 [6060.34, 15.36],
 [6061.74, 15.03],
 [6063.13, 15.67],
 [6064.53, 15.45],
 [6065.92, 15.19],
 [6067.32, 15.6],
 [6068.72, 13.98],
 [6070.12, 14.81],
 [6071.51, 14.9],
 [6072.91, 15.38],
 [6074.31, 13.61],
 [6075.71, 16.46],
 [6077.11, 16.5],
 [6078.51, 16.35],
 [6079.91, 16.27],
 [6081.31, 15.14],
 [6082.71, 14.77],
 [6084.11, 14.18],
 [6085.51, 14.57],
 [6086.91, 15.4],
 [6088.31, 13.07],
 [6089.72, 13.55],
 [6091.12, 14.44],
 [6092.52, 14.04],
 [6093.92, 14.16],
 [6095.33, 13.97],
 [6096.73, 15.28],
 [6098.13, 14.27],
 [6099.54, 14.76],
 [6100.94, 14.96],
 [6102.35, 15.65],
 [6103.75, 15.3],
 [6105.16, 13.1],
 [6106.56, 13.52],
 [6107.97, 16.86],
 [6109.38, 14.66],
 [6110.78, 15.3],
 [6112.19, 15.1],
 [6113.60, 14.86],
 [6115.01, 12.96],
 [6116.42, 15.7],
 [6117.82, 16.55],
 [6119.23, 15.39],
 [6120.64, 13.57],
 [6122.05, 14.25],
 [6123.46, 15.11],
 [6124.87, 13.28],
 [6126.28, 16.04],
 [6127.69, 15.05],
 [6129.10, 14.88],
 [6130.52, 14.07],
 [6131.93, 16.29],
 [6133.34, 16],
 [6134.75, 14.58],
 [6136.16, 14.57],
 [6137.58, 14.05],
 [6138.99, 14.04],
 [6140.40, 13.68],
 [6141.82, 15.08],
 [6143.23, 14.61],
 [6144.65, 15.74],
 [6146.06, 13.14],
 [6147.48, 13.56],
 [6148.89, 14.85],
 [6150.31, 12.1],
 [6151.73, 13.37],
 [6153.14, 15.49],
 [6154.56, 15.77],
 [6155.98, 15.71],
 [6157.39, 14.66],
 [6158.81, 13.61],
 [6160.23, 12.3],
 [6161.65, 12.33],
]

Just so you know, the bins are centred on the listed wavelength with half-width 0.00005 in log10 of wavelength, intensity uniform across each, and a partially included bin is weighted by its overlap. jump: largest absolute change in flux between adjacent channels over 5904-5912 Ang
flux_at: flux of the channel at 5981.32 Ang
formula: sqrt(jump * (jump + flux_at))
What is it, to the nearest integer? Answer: 12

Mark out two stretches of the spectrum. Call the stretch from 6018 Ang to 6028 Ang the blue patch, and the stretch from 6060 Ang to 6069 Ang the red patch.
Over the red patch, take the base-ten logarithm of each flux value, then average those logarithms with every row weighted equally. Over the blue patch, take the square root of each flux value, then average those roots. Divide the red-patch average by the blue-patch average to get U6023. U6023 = 0.312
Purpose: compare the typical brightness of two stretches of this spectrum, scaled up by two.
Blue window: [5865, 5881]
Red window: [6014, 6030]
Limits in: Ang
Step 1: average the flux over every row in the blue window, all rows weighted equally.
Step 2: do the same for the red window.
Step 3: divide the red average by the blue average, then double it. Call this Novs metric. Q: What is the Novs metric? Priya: 1.99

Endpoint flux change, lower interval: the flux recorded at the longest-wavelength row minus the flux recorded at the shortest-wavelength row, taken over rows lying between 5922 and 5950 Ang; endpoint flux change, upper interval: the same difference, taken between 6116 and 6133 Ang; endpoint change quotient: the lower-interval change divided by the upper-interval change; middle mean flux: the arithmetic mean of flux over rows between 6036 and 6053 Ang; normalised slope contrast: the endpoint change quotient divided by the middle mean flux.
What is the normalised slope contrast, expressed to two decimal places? 0.00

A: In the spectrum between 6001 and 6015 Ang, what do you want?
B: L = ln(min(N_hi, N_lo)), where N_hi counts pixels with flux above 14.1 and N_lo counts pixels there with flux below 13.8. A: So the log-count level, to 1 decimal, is 1.4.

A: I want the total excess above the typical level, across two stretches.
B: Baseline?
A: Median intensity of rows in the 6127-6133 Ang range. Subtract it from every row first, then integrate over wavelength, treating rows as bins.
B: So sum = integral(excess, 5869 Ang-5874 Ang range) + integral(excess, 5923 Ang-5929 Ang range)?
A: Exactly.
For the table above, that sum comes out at -12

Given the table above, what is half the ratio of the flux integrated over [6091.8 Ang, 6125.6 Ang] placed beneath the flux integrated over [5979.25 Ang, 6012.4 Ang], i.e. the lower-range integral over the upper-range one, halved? 0.48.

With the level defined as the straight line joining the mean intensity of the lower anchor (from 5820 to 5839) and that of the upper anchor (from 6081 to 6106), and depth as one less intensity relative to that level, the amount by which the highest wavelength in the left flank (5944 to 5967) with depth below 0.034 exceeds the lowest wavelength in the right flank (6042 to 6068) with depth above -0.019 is -80.2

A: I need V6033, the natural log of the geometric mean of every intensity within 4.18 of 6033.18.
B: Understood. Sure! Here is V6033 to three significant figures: 2.71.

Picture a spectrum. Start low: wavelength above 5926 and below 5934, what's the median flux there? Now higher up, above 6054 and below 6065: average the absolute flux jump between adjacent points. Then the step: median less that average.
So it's 12.1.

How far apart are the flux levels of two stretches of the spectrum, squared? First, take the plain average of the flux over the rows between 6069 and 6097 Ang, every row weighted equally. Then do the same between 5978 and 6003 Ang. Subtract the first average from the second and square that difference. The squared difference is 0.18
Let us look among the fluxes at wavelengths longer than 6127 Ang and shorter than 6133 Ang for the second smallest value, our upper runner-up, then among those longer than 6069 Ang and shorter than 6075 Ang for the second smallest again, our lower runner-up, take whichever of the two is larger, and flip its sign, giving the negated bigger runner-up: -14.9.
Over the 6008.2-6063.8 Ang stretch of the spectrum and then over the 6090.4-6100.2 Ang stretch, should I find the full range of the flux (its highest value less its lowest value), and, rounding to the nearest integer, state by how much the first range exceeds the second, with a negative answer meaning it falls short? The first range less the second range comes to 2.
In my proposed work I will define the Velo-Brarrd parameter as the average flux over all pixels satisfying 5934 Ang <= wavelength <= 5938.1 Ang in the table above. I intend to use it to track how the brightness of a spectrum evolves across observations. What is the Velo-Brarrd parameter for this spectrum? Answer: 14.5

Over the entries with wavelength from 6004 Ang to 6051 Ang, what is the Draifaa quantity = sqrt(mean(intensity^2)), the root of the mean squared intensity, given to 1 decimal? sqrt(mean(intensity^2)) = 14.5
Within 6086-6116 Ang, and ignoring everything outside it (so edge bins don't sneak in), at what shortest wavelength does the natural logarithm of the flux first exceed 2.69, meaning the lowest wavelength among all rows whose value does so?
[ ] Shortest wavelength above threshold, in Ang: 6086.91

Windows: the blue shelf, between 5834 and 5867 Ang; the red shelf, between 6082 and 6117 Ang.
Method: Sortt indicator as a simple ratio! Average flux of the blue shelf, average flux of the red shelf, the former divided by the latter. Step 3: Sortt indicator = 0.98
